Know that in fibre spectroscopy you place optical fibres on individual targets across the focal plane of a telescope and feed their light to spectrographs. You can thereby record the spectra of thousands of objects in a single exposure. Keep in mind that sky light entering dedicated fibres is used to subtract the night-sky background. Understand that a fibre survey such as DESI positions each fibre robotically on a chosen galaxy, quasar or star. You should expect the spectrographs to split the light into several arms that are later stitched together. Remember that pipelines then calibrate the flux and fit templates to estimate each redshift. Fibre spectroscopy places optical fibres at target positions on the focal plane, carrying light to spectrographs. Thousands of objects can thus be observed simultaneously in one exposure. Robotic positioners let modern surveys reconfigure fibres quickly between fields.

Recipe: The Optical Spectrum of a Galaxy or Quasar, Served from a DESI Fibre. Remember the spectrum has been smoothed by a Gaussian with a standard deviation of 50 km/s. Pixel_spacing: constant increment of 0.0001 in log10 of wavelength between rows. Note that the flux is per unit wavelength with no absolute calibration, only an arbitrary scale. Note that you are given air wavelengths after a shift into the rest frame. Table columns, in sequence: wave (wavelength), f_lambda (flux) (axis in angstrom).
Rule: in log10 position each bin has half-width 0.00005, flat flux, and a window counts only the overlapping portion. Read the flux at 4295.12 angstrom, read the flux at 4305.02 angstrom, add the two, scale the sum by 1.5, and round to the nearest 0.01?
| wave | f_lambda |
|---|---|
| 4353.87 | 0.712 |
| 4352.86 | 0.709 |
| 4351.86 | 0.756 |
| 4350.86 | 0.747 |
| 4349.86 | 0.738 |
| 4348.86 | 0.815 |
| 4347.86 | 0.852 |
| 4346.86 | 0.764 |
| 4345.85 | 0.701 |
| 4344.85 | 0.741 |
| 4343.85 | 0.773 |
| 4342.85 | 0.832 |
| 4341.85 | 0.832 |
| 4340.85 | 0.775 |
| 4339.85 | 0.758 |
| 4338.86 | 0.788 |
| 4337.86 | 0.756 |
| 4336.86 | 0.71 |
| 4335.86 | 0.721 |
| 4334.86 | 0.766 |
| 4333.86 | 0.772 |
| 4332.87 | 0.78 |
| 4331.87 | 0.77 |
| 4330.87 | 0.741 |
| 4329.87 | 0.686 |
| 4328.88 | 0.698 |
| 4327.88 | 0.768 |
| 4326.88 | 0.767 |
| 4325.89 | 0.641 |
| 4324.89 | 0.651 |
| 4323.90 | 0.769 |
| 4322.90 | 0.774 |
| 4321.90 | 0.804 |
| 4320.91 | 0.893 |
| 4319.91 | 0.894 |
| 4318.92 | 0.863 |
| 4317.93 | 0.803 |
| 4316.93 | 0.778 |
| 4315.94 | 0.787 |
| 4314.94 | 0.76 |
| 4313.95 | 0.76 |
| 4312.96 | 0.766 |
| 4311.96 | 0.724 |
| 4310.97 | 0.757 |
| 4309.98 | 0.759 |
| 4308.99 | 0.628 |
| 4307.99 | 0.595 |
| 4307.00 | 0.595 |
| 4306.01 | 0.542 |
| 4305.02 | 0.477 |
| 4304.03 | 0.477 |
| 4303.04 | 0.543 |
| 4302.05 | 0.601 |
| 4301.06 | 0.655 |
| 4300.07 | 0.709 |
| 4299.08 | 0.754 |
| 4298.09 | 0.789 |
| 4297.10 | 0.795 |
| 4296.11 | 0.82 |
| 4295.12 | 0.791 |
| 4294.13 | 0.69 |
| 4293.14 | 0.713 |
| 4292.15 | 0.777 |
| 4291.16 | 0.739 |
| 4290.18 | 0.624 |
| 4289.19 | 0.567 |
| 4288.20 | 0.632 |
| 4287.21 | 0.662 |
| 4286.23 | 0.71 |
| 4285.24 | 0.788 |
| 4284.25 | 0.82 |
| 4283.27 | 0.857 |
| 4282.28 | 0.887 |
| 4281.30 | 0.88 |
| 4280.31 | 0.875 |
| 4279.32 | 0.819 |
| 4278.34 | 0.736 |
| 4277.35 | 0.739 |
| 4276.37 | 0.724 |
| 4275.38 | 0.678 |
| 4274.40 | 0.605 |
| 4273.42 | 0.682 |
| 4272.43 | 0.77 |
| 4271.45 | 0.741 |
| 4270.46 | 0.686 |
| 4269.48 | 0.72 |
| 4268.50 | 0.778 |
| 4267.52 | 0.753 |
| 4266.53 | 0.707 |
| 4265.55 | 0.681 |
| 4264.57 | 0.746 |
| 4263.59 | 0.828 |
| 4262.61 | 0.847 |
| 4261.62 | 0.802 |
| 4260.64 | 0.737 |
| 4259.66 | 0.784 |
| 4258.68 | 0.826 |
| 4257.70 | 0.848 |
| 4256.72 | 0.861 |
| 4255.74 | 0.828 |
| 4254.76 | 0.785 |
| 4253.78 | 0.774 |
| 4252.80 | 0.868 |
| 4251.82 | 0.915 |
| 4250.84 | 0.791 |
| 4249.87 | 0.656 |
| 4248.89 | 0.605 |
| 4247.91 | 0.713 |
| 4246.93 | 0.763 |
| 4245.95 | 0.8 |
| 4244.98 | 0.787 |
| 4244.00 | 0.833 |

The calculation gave 1.90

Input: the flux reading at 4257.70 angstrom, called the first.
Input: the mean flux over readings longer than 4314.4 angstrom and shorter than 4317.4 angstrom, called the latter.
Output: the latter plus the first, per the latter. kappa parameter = 2.09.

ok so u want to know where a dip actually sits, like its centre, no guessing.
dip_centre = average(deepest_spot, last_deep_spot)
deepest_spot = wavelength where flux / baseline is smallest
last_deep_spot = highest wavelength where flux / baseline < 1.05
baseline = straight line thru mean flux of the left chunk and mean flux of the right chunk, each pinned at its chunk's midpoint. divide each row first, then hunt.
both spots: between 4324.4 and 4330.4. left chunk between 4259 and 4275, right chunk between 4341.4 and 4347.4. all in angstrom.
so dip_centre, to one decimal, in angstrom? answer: 4327.9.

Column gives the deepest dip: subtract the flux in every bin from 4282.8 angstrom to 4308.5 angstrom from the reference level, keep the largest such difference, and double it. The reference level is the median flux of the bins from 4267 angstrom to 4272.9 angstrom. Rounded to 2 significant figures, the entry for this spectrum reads 0.54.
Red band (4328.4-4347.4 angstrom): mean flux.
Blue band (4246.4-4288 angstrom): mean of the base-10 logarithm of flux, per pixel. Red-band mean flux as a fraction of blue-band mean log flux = -6.5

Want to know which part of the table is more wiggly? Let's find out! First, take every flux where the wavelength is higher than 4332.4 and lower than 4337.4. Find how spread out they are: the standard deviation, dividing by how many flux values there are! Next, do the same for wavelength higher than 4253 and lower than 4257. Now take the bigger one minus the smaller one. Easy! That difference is 0.006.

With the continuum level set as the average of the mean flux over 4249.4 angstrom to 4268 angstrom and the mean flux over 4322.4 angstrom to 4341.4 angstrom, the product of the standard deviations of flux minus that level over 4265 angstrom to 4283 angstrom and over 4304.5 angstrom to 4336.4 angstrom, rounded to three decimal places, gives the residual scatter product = 0.007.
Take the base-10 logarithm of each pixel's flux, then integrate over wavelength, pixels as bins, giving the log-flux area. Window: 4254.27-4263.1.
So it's -0.80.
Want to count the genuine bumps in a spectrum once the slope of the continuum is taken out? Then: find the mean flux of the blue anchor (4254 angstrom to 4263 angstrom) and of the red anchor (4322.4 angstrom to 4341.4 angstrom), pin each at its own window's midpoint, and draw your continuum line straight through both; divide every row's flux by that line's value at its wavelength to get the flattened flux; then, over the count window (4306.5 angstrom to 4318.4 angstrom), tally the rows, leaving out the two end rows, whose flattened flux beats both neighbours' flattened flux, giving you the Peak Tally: 3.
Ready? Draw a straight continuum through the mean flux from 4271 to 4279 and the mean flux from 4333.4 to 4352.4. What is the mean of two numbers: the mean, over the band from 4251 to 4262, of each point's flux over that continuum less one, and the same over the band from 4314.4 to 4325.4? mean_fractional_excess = 0.12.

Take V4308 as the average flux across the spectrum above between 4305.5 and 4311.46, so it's 0.65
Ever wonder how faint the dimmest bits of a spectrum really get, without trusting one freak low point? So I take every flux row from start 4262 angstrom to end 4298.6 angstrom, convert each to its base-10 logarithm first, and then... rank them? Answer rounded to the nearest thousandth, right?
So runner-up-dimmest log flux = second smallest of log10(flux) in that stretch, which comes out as -0.218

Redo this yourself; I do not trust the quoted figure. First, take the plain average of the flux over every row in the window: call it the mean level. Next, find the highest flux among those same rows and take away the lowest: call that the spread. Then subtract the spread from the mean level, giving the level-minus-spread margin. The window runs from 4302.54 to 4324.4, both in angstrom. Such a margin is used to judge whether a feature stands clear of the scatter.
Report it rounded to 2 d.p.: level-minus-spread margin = 0.30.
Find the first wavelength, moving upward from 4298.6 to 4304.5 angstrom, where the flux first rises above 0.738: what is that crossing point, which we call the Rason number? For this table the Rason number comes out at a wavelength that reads 4299.08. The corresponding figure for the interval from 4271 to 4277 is 4271.45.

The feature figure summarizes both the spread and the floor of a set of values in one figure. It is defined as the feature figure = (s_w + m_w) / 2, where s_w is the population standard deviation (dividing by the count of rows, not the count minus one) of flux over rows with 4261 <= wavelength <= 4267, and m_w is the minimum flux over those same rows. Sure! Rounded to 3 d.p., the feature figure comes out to 0.371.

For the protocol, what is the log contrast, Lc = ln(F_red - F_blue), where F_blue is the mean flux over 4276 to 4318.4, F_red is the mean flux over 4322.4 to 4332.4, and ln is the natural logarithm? -4.9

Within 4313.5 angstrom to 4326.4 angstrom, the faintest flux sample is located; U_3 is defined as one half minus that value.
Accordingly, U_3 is -0.14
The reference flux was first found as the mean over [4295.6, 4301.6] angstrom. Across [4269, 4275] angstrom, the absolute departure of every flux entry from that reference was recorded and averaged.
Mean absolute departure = 0.058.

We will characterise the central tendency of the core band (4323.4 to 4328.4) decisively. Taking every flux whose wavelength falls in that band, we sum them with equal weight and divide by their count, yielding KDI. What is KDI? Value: 0.719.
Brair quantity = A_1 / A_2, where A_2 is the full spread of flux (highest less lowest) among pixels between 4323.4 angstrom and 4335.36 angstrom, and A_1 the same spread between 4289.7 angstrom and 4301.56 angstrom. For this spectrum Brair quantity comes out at 1.4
